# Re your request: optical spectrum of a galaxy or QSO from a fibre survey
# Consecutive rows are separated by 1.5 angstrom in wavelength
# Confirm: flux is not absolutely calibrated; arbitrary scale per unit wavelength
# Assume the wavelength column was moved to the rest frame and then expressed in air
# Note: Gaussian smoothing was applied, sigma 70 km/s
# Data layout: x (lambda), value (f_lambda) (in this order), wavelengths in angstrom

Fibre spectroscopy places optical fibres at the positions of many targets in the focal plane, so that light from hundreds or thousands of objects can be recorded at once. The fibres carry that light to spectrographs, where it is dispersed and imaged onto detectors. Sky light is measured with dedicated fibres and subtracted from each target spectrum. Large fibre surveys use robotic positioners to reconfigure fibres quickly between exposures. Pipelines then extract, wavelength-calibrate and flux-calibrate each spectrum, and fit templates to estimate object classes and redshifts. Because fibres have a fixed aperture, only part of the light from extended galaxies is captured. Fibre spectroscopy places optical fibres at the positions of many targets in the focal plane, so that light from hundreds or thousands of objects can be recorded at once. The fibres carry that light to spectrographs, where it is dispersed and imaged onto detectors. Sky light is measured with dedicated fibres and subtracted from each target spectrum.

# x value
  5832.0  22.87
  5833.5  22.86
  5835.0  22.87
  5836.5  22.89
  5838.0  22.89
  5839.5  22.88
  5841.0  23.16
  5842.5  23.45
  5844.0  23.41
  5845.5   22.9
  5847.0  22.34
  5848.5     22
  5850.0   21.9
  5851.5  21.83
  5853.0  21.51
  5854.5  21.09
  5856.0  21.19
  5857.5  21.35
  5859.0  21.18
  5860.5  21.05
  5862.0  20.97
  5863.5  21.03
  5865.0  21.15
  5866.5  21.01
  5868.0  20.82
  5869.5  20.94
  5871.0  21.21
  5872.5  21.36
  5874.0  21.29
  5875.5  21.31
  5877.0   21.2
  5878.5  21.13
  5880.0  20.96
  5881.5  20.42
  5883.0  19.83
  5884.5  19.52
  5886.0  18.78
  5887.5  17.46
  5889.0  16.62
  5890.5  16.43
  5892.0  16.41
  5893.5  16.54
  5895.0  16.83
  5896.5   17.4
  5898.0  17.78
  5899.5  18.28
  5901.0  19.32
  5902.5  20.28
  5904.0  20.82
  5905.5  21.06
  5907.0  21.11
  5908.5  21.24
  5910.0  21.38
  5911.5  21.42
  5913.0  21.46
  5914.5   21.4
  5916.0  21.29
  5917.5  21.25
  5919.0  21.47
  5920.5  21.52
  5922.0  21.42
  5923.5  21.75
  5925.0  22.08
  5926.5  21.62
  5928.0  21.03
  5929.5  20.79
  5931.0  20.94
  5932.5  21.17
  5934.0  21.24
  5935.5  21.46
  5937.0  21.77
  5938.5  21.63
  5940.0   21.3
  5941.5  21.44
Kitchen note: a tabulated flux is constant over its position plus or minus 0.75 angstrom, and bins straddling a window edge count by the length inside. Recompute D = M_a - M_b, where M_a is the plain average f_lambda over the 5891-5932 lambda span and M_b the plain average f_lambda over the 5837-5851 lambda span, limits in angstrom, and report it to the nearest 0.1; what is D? -2.5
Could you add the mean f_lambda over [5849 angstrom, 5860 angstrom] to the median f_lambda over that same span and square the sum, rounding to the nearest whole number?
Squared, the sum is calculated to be 1831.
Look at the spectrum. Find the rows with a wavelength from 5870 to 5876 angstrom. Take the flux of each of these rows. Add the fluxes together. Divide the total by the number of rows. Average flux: 21.3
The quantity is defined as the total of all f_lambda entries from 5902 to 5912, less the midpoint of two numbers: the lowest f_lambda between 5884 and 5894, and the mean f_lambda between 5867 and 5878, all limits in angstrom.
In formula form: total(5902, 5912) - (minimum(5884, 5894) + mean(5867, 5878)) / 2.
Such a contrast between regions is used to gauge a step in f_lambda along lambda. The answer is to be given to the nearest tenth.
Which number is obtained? 128.5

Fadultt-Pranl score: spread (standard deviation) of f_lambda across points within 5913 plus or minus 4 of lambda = 0.06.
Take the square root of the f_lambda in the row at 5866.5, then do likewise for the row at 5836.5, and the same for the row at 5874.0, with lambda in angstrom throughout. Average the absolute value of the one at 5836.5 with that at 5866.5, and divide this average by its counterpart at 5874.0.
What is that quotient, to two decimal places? 1.02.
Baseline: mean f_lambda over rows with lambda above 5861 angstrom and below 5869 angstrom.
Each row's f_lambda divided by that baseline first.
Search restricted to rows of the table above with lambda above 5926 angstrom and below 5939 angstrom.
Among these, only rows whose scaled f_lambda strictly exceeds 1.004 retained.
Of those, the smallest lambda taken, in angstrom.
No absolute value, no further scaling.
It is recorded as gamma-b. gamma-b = 5926.5 angstrom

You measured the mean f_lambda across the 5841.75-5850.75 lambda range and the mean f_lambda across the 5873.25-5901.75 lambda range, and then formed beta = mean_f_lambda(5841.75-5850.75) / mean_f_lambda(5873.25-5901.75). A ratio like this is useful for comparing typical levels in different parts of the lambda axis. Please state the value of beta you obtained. 1.20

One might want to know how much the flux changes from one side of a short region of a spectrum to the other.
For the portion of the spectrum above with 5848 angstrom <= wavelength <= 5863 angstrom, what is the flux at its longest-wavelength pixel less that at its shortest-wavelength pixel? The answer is -1.0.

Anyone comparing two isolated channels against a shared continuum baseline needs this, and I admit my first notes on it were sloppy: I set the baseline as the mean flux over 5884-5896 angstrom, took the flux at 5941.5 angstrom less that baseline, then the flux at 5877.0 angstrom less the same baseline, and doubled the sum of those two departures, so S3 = 16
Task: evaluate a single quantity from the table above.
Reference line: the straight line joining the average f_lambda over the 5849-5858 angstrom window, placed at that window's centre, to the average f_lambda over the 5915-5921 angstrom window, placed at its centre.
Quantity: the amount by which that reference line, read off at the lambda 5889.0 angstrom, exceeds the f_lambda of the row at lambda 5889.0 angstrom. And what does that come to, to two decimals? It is 4.81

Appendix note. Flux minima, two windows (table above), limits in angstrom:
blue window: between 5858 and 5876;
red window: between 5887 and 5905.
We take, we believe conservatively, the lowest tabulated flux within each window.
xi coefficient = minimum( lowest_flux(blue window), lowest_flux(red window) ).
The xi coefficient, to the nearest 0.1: 16.4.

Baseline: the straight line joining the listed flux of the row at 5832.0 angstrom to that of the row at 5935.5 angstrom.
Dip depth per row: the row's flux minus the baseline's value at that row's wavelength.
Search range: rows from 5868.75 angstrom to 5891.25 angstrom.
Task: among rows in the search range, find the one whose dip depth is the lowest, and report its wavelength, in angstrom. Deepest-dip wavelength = 5890.5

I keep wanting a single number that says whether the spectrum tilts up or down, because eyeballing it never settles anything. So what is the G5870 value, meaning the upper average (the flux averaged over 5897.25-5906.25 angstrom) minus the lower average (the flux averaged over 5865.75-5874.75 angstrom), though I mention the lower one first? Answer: -1.5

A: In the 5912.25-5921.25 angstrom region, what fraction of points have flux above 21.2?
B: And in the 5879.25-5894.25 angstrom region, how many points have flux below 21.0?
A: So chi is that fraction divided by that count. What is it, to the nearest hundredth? 0.10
